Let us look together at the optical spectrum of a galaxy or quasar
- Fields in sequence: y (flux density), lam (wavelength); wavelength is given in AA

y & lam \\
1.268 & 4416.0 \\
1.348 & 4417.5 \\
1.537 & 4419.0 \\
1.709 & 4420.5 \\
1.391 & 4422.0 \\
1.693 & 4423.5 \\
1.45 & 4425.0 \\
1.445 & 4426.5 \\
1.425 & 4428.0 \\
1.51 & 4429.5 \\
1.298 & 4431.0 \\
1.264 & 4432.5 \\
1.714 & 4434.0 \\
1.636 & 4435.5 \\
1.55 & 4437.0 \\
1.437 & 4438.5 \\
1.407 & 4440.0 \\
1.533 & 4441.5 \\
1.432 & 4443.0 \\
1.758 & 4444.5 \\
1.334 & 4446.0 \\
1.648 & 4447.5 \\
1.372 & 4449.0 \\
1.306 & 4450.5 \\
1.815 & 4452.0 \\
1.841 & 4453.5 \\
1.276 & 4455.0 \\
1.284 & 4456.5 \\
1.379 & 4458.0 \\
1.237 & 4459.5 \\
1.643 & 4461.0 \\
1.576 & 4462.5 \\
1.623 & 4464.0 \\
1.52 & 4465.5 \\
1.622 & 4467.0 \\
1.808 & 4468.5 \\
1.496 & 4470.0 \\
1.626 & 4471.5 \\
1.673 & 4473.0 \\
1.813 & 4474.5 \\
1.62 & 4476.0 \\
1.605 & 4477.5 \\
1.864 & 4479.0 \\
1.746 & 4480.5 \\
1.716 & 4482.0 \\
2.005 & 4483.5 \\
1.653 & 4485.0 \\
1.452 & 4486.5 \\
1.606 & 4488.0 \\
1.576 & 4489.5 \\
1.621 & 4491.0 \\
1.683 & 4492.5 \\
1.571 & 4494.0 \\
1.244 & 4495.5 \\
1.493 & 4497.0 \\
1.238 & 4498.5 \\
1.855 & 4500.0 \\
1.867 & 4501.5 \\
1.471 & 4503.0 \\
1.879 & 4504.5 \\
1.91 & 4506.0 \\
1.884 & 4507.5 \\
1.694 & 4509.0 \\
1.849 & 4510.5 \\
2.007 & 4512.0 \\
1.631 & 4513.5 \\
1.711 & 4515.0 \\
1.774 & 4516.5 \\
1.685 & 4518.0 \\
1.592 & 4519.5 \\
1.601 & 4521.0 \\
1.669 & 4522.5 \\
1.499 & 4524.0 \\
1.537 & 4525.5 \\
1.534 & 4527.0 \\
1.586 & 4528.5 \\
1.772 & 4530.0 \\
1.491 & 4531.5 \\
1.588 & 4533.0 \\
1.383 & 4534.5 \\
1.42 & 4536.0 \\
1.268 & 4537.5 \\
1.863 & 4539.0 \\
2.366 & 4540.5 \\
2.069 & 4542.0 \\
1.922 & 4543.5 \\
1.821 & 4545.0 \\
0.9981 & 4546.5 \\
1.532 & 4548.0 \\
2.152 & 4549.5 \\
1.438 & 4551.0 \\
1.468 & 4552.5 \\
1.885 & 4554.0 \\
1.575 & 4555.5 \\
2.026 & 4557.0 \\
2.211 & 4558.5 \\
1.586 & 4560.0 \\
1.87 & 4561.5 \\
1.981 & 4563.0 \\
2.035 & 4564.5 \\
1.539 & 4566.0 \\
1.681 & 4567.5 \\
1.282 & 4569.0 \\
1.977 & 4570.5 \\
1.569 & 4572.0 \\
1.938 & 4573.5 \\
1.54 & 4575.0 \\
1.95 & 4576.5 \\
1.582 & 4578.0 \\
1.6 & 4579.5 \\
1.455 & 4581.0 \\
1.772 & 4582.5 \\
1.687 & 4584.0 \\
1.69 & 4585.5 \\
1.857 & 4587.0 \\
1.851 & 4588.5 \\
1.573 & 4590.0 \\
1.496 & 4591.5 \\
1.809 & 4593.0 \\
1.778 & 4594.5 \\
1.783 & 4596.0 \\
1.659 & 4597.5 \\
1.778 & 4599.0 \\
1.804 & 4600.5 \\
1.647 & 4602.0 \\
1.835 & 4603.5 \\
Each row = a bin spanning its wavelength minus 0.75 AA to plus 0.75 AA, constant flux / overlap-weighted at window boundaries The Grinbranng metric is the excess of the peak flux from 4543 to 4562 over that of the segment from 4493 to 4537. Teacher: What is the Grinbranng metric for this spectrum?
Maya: 0.2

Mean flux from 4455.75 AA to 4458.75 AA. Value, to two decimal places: 1.33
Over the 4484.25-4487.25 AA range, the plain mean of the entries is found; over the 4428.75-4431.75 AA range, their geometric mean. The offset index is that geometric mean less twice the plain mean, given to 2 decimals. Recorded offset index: -1.71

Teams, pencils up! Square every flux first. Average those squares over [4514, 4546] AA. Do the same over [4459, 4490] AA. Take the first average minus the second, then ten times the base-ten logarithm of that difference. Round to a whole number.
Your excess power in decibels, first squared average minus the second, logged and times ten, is -9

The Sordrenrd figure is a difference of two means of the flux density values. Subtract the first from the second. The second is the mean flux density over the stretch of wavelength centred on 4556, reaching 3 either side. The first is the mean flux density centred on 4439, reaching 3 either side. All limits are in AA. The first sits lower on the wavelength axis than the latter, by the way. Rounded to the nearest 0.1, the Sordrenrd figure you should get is 0.4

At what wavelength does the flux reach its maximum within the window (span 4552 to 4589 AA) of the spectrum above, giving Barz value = 4558.5 AA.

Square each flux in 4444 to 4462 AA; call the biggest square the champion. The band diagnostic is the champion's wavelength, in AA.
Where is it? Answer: 4453.5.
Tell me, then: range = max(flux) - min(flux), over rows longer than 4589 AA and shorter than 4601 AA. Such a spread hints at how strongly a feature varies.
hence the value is 0.31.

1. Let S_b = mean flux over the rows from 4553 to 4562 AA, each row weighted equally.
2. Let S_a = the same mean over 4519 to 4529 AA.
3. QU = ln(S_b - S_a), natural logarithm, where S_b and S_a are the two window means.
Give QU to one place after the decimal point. -1.3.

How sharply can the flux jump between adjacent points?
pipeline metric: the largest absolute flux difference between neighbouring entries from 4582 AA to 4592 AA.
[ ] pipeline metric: 0.3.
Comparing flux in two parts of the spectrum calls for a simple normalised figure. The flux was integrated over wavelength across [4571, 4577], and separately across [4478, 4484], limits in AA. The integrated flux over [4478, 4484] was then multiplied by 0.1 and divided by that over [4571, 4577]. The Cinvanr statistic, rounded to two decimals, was 0.10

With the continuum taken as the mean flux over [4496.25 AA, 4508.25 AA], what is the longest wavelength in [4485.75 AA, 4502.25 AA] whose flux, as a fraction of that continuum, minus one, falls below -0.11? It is 4498.5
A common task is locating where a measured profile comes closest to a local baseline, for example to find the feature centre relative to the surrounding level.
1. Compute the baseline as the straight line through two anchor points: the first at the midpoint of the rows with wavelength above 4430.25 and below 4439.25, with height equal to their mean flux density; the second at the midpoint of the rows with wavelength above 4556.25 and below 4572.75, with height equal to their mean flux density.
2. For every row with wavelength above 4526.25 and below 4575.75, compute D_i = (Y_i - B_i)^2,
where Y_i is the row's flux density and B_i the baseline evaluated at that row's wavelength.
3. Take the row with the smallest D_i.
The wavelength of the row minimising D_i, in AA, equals 4530.0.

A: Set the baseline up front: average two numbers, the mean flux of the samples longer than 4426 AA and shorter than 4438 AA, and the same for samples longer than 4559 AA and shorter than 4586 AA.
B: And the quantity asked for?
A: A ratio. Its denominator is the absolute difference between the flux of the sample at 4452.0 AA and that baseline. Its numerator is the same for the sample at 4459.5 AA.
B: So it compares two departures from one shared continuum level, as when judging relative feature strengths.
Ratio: 1.6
